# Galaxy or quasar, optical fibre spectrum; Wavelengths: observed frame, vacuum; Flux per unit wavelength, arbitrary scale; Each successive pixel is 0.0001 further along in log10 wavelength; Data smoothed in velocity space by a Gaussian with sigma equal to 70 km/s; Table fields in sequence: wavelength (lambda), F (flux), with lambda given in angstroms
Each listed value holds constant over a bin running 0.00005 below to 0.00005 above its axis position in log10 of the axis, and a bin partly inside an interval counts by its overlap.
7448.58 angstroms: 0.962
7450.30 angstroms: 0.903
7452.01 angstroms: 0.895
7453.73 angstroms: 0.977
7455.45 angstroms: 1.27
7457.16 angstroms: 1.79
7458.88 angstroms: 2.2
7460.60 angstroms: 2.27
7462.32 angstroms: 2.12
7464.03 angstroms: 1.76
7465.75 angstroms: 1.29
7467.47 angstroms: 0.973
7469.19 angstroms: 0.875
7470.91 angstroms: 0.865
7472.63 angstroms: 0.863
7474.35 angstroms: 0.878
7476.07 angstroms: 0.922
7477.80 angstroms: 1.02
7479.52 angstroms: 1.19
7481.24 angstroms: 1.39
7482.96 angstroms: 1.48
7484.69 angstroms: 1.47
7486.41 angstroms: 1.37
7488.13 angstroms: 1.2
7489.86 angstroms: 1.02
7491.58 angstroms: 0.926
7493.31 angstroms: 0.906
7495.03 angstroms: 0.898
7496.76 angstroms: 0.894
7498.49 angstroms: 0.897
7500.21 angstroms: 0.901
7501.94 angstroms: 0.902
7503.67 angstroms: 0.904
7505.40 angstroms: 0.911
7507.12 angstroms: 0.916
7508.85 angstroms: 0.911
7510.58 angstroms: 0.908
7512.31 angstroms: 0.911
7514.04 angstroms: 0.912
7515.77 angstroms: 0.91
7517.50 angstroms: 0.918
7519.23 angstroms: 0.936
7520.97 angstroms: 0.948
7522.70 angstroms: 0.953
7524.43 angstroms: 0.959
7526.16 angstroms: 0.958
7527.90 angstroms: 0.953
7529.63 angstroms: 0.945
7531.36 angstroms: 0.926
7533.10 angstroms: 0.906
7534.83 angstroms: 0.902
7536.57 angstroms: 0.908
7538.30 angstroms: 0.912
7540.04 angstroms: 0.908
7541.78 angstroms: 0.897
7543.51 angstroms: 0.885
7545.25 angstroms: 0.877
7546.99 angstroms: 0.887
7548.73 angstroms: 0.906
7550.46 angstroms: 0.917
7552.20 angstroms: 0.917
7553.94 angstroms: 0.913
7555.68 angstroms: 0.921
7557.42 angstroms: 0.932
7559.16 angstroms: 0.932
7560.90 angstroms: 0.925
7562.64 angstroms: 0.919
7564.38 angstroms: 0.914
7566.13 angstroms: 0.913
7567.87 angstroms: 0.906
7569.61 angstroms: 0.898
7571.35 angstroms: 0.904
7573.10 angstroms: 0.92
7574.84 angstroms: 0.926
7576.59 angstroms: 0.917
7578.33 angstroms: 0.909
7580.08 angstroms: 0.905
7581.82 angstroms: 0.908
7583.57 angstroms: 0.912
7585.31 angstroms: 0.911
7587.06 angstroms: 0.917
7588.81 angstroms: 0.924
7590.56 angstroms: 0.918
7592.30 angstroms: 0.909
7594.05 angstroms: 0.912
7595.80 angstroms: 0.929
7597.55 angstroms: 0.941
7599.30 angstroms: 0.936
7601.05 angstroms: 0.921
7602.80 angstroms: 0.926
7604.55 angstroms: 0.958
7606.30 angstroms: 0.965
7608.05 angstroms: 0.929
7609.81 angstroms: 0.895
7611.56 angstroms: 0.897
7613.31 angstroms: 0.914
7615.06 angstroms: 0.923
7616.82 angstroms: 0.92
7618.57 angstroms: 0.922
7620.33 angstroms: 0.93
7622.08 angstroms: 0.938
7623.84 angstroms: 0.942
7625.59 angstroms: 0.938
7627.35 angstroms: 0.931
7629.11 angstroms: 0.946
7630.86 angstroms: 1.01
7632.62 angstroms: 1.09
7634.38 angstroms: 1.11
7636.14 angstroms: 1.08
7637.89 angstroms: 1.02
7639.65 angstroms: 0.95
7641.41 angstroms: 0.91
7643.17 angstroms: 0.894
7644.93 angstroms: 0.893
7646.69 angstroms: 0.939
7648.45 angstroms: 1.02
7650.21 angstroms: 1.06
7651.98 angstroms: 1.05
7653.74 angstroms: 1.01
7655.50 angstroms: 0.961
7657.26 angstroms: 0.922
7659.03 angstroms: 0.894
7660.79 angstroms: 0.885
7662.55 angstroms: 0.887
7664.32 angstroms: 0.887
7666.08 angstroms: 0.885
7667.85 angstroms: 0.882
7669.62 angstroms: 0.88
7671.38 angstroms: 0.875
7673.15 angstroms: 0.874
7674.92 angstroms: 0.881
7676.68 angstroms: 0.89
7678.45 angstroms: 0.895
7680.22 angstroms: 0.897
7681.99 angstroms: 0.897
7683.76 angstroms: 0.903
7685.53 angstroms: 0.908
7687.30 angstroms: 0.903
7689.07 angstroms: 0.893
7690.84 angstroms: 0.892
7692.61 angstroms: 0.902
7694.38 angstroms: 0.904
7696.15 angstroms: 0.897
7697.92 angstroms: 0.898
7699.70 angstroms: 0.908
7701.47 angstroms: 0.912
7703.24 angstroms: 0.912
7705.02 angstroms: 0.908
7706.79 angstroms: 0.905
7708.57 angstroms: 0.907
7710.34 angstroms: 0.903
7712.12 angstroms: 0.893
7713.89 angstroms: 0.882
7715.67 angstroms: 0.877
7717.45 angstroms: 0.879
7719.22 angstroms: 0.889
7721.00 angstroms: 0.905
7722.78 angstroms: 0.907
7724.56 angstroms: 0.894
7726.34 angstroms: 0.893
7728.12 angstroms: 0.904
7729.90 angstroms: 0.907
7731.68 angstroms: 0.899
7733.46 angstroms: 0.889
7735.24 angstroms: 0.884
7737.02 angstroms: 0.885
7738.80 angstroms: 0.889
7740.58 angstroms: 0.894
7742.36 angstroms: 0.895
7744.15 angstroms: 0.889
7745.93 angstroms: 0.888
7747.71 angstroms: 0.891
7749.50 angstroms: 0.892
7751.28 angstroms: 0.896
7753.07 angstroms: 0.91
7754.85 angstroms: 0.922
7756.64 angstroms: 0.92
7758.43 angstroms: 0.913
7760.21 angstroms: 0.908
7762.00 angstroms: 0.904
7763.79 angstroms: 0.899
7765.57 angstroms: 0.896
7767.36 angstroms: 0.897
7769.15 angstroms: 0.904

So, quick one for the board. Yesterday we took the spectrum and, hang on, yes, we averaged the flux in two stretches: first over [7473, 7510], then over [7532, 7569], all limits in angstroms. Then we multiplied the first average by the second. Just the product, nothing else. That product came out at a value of 0.95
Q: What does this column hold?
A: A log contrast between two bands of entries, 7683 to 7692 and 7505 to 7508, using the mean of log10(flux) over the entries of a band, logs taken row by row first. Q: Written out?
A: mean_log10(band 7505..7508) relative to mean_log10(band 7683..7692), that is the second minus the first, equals 0.007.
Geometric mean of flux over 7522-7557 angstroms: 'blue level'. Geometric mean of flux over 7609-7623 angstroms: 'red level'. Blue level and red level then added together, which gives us 1.83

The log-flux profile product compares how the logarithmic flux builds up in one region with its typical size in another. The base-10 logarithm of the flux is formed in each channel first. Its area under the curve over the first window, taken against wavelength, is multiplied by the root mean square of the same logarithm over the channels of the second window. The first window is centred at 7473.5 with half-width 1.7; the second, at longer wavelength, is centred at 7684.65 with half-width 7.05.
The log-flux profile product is -0.010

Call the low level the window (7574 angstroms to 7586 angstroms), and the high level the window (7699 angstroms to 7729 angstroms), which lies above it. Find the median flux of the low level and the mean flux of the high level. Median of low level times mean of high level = 0.819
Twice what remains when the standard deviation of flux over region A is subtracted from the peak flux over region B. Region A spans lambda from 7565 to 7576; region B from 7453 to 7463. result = 4.5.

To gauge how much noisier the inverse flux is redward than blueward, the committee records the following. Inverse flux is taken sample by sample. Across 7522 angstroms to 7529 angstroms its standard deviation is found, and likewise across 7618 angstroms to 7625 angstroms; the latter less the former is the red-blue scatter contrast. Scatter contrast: 0.01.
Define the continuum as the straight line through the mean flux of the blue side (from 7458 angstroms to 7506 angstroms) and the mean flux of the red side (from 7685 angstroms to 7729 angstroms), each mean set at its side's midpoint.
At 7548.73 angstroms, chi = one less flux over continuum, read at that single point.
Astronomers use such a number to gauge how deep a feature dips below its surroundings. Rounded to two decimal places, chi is 0.18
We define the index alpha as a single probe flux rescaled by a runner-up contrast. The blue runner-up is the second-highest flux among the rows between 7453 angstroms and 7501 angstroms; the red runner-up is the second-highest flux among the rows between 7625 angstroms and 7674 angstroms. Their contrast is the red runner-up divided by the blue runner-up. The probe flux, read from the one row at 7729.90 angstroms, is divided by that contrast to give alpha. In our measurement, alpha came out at 1.83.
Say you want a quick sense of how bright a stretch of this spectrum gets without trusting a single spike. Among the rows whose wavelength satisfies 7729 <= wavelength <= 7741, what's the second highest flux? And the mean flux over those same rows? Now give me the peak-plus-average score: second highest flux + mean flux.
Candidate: 1.79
